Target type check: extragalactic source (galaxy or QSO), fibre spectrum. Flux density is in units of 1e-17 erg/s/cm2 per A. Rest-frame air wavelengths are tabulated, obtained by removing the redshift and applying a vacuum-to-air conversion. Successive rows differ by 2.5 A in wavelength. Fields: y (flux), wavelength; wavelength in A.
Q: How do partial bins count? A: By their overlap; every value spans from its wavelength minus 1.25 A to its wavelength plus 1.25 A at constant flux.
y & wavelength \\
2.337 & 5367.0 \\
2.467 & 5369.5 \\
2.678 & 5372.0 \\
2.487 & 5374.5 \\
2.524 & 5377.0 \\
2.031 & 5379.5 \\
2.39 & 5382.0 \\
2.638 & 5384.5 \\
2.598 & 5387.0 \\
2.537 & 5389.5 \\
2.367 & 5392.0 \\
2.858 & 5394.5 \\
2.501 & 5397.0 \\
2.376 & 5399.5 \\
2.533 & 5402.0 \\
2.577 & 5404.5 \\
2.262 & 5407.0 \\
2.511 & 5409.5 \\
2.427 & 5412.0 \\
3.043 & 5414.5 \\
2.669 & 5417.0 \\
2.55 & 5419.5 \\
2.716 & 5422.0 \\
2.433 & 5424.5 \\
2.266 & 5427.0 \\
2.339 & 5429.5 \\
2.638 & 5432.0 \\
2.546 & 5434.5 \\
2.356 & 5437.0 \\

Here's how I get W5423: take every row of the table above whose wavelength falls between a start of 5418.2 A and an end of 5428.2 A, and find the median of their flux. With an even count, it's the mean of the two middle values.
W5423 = 2.49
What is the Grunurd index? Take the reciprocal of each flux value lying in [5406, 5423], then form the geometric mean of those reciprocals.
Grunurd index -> 0.387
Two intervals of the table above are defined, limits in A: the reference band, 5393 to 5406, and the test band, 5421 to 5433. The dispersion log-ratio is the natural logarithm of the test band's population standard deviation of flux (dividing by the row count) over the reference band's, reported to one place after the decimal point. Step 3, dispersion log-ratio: 0.1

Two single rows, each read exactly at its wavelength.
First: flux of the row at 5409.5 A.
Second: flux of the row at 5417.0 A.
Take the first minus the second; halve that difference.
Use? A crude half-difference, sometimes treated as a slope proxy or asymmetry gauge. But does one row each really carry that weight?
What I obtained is -0.08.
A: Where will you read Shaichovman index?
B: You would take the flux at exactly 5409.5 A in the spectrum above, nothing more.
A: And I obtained 2.511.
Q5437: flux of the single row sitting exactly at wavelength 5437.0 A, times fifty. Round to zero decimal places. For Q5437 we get 118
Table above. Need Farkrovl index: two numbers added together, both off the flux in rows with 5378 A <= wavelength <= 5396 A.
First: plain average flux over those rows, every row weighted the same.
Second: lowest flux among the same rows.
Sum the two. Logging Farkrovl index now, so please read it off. 4.52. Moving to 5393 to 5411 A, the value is 4.78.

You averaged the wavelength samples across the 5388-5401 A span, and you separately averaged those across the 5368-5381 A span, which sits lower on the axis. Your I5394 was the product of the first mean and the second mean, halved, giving 3.08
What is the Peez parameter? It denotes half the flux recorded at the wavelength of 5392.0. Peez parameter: 1.18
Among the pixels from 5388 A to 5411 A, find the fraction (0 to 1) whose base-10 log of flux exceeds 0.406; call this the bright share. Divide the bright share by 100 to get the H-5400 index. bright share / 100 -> 0.0022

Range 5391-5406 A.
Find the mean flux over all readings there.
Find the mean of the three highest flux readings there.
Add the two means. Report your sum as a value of 5.19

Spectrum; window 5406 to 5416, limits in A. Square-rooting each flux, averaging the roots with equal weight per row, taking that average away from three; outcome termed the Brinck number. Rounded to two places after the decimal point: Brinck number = 1.40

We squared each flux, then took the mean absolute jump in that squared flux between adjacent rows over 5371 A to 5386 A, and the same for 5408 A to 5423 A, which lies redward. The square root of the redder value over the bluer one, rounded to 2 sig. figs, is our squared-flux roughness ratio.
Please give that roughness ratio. 1.1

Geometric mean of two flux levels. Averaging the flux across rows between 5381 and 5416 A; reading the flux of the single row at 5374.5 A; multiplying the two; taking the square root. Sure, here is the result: 2.52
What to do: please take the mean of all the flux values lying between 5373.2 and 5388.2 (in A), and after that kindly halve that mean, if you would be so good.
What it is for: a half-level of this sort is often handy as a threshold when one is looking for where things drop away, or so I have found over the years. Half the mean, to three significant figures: 1.22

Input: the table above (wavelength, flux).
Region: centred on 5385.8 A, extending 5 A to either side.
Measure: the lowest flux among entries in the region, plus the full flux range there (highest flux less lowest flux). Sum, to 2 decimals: 2.64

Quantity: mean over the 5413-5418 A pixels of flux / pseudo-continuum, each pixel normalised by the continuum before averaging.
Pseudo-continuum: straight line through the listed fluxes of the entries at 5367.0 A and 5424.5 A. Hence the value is 1.18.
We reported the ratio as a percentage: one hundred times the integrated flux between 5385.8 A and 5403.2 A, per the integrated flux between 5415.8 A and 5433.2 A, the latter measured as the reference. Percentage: 101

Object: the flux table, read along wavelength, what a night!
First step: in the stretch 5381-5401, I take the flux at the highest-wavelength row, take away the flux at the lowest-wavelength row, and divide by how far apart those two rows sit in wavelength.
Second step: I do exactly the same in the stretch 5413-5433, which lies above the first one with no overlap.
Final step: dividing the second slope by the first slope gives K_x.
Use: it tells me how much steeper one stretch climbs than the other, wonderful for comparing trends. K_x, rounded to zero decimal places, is 29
